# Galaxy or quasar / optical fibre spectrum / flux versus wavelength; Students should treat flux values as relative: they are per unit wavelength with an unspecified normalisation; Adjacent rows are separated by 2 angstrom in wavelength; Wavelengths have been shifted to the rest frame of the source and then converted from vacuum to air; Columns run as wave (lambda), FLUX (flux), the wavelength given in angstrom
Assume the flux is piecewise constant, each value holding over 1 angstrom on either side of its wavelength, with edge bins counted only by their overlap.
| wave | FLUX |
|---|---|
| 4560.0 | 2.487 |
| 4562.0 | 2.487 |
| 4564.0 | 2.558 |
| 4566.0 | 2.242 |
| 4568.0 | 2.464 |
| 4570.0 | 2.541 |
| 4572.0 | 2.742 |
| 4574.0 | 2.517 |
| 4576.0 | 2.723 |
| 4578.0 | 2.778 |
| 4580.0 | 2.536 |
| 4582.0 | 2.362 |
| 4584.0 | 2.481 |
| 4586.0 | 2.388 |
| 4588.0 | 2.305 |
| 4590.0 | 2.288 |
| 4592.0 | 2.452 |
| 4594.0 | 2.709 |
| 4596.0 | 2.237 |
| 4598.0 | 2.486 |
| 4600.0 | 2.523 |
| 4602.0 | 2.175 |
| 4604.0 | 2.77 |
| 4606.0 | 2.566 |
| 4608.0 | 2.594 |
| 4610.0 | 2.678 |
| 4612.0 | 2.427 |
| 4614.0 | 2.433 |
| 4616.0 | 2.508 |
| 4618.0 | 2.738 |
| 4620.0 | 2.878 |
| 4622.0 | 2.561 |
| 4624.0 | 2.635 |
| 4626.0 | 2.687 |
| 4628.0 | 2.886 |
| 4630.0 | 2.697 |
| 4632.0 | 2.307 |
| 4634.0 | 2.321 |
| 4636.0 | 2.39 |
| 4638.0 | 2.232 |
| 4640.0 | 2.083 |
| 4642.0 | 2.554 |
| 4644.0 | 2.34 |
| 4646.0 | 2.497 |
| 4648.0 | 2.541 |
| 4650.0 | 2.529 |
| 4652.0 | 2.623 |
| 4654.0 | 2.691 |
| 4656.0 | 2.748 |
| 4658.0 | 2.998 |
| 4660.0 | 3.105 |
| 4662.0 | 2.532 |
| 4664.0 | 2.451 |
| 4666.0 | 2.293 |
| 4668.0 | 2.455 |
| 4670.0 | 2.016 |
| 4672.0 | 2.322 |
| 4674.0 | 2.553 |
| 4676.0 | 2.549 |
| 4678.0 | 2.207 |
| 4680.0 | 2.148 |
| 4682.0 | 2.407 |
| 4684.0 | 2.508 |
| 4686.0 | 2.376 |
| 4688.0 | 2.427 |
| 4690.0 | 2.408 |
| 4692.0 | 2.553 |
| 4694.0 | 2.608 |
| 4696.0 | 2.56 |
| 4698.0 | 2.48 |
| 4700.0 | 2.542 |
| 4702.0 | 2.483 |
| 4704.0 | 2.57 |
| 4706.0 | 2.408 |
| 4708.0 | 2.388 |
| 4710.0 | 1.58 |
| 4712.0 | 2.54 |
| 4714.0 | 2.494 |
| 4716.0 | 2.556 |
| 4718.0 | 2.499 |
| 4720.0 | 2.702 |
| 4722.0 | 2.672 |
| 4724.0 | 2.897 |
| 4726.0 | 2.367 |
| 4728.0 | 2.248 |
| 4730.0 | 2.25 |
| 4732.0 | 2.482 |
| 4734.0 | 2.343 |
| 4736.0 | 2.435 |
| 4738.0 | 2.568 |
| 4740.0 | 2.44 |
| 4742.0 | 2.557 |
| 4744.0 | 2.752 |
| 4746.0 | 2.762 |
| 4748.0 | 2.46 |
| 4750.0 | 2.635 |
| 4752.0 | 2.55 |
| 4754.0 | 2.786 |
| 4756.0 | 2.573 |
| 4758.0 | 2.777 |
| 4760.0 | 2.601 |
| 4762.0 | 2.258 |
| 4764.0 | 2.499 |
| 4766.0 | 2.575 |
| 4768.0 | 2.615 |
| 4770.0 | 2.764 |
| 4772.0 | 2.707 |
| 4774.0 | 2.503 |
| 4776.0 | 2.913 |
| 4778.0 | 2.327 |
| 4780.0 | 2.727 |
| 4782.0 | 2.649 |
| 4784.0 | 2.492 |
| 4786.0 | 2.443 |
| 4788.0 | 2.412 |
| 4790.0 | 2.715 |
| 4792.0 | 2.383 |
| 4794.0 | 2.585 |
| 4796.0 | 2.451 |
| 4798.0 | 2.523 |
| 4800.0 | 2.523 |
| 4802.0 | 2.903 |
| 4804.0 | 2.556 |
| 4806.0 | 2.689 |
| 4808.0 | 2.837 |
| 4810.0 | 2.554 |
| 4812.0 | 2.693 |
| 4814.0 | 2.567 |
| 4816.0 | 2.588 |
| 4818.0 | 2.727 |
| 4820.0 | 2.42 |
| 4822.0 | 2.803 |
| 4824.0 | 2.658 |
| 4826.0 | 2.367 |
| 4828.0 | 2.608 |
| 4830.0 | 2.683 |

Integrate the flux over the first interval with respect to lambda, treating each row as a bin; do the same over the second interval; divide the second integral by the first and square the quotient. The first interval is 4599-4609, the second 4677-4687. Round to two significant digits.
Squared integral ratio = 0.85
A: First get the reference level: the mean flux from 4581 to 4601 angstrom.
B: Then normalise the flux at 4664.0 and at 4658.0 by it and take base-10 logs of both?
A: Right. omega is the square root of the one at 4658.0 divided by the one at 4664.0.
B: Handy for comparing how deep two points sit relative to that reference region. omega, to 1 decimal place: 4.3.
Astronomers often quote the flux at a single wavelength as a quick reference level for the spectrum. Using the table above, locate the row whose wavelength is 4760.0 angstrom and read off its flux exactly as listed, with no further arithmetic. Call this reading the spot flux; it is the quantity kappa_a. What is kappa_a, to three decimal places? 2.601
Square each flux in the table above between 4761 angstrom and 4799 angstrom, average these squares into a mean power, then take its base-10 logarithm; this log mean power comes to 0.816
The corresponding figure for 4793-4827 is 0.836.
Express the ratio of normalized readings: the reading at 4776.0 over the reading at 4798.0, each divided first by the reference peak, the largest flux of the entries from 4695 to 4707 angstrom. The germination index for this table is 1.15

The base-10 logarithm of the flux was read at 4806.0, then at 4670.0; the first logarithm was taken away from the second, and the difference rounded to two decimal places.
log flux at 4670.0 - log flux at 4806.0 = -0.13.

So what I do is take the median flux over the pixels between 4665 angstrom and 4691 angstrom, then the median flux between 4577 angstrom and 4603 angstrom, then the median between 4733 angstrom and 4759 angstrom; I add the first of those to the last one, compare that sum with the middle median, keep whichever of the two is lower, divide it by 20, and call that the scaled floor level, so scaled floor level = 0.1226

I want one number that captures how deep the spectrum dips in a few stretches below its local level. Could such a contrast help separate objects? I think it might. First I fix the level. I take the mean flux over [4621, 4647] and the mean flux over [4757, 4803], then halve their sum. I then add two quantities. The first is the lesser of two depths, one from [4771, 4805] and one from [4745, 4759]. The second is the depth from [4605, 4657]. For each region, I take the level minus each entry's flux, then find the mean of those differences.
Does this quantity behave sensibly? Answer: -0.14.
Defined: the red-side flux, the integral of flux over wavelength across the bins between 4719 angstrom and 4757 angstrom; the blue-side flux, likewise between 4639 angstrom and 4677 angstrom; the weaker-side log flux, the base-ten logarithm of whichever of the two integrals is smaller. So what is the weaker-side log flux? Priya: 1.981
